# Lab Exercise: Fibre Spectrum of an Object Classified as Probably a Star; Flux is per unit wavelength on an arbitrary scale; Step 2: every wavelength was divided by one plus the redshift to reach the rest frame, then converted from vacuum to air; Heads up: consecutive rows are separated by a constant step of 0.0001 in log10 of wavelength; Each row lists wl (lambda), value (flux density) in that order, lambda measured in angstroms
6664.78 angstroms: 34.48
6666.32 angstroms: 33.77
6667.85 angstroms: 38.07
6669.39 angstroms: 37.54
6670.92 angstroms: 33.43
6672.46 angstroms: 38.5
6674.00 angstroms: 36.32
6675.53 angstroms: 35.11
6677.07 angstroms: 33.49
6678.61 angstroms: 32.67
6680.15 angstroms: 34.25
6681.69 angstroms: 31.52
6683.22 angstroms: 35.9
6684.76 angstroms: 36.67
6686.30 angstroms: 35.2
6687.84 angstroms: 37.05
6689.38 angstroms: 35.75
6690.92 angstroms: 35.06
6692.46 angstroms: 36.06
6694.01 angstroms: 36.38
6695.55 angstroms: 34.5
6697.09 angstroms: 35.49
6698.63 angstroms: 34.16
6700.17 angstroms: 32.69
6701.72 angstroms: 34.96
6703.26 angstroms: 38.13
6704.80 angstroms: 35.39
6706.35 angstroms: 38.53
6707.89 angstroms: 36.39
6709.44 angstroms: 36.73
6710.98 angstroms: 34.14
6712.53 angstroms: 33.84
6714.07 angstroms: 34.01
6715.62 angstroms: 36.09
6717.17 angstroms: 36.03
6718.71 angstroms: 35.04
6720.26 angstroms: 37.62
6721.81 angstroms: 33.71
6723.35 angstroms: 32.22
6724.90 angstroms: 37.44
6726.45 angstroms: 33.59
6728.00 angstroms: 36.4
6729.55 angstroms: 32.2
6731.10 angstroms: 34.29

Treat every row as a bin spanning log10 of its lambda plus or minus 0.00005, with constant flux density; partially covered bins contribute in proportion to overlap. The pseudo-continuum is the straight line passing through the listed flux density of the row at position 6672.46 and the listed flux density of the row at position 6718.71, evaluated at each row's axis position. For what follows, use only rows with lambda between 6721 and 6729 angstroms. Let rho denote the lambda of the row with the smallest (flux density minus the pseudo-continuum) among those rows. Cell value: 6723.35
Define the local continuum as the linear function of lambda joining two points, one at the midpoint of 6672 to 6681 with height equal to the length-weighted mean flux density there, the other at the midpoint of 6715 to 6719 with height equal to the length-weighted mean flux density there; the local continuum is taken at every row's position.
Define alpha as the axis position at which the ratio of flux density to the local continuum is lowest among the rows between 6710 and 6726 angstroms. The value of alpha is 6723.35 angstroms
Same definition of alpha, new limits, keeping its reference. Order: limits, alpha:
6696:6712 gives 6700.17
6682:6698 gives 6695.55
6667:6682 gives 6681.69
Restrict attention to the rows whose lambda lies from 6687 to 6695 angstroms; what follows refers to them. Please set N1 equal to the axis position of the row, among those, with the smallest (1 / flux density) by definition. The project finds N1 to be 6687.84 angstroms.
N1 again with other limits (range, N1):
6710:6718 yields 6715.62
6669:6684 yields 6672.46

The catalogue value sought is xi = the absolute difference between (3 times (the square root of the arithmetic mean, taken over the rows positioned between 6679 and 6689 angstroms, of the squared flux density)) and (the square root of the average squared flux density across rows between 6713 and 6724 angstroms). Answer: 70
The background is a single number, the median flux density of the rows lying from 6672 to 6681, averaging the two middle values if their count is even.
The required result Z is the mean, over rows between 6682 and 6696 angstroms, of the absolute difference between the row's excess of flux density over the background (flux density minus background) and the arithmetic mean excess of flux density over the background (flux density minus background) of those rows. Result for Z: 0.6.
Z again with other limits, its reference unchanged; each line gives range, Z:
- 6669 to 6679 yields 1.9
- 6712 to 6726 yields 1.5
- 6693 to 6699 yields 0.8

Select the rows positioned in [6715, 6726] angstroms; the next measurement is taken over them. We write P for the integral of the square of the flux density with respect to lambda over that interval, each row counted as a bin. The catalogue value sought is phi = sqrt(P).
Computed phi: 118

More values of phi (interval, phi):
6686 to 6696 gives 113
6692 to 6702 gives 110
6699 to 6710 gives 120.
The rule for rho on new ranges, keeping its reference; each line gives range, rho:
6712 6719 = 6712.53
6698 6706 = 6700.17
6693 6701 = 6700.17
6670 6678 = 6670.92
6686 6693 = 6686.30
